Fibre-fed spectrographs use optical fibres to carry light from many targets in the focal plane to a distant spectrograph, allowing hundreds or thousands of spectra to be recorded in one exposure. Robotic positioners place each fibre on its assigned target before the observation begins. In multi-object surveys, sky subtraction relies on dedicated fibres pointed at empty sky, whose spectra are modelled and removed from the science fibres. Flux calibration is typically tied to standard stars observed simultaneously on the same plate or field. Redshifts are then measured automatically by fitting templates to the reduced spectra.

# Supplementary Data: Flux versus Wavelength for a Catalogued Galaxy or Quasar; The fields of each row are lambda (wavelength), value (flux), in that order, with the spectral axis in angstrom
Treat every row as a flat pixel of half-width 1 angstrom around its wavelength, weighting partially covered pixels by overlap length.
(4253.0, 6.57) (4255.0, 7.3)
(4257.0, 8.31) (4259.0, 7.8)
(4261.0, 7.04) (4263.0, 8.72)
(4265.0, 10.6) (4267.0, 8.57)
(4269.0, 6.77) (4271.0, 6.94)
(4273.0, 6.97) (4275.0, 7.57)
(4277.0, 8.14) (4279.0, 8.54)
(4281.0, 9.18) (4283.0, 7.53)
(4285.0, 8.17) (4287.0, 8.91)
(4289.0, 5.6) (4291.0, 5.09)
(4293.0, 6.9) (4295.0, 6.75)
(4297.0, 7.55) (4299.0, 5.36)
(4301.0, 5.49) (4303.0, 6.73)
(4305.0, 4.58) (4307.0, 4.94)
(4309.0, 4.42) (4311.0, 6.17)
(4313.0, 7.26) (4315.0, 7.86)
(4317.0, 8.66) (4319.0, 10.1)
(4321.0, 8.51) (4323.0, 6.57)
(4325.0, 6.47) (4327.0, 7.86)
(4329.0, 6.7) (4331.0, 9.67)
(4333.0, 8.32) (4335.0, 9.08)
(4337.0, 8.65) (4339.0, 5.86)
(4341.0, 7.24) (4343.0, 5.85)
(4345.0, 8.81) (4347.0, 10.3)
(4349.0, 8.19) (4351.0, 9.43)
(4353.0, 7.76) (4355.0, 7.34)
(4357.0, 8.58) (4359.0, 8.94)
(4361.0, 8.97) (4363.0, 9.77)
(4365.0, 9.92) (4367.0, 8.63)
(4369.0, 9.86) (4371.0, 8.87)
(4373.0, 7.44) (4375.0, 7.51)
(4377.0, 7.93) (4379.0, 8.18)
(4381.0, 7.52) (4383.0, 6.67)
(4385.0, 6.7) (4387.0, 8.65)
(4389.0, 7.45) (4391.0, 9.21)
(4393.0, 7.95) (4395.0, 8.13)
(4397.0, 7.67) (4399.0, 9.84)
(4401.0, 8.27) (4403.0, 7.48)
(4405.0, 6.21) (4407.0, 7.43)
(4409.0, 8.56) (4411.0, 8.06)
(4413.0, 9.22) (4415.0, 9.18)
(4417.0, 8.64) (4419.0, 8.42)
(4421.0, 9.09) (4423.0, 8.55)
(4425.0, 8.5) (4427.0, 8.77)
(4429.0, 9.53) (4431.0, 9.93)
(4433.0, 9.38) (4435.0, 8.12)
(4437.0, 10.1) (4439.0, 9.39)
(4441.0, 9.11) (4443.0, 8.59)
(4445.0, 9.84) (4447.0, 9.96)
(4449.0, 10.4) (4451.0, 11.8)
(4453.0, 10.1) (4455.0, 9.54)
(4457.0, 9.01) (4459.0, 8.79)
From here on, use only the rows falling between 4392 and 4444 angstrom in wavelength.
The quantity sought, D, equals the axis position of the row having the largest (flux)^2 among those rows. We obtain 4437.0 angstrom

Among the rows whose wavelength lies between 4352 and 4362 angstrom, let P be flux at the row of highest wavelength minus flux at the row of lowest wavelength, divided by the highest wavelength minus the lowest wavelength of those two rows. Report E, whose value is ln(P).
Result -1.9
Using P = 0.15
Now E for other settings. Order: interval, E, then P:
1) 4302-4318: -2.0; 0.14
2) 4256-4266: -1.3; 0.29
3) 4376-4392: -2.4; 0.09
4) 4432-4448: -3.2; 0.04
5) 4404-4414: -1.0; 0.38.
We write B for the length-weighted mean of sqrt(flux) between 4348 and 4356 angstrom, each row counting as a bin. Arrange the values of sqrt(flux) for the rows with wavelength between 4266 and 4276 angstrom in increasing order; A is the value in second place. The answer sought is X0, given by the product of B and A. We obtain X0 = 7.5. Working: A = 2.6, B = 2.86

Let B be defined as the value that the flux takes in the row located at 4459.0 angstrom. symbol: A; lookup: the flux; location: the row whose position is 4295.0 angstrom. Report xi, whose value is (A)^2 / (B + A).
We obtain 2.9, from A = 6.75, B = 8.79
